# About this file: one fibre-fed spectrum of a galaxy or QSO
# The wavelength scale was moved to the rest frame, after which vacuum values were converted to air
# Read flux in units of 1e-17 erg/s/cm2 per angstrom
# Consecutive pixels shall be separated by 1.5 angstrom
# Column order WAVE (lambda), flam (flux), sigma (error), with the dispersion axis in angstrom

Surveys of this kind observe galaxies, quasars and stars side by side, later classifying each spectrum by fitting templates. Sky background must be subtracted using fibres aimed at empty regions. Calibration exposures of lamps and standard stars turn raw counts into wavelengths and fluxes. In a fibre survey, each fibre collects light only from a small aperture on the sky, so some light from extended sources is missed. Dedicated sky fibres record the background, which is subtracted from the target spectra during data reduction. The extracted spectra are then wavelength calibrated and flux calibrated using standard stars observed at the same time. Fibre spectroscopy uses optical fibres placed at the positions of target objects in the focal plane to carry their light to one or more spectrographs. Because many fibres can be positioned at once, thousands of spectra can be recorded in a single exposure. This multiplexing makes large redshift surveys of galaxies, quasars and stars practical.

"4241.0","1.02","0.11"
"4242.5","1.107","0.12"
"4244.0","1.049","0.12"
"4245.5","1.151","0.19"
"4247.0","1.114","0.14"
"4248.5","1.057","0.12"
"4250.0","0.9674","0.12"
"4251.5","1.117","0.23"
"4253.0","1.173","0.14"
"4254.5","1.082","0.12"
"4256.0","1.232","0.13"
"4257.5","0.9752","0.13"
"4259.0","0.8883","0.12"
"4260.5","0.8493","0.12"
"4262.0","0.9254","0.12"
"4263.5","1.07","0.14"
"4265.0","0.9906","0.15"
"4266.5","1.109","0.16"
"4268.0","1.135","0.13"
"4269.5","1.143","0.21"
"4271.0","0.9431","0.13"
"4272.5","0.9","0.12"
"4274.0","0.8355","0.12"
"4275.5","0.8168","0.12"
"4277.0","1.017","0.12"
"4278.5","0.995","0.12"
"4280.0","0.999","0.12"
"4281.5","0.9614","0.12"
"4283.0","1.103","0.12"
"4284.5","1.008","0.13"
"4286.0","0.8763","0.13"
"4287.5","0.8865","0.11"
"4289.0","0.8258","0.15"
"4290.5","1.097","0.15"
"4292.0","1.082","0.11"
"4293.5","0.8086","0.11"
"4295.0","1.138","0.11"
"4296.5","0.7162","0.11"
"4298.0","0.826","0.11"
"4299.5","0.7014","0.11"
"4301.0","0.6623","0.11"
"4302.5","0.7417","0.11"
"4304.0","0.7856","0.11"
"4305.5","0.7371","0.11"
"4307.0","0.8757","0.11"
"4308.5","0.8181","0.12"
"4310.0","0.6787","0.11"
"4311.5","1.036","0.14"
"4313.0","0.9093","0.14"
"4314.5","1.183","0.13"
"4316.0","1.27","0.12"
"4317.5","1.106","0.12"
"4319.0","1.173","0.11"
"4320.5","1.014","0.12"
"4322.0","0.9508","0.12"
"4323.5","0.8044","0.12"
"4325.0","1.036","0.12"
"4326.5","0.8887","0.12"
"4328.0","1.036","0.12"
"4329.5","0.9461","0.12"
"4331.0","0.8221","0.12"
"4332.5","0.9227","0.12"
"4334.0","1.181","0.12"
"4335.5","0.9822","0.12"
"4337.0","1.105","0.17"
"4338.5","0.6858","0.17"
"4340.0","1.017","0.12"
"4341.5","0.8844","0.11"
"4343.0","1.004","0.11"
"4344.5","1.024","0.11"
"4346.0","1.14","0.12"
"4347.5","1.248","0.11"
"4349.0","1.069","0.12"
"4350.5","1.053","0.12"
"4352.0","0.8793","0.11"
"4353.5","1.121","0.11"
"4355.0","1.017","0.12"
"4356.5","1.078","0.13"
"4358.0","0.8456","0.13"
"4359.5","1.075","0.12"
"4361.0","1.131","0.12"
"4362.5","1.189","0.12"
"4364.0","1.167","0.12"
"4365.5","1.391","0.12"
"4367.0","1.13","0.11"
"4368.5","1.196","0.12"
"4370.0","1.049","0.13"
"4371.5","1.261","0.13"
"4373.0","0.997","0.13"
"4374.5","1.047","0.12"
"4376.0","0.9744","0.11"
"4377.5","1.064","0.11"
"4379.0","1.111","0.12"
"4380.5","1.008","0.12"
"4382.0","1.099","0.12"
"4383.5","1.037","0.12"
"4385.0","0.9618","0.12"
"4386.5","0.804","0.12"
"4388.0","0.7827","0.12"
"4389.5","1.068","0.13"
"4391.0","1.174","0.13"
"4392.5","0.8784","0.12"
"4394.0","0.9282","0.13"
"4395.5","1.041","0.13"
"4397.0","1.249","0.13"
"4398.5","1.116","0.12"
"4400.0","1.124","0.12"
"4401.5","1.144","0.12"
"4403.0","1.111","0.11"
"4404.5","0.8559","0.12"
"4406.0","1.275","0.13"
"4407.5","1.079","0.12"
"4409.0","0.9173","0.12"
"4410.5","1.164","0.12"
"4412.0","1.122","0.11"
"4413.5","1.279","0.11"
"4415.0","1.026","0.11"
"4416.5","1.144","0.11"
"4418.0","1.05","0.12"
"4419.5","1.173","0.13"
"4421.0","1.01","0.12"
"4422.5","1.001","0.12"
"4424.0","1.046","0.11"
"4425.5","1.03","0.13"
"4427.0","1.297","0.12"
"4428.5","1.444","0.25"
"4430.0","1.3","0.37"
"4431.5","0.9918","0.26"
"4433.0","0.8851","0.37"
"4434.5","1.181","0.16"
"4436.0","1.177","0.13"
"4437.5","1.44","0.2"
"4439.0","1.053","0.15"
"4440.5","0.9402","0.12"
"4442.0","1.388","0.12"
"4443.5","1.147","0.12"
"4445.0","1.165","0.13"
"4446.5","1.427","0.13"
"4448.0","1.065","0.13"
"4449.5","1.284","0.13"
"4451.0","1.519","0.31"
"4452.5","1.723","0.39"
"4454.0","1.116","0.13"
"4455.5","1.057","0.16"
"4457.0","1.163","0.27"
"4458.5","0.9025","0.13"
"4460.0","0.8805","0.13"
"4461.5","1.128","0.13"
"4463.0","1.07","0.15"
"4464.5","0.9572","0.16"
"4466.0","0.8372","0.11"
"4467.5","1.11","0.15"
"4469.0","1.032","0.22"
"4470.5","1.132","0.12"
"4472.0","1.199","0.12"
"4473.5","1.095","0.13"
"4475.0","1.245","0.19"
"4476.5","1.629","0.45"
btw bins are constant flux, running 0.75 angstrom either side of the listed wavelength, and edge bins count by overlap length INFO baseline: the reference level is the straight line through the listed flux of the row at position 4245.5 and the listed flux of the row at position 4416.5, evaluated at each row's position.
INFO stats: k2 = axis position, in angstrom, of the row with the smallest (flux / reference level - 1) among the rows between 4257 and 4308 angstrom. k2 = 4301.0 angstrom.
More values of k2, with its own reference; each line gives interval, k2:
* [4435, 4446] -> 4440.5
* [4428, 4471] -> 4466.0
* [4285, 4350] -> 4301.0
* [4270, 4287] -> 4275.5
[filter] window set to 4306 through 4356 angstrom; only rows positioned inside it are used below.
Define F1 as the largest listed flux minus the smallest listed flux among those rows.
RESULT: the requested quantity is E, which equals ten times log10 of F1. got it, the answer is -2.3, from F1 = 0.59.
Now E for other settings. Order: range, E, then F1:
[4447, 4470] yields -0.5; 0.89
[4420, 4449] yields -2.5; 0.56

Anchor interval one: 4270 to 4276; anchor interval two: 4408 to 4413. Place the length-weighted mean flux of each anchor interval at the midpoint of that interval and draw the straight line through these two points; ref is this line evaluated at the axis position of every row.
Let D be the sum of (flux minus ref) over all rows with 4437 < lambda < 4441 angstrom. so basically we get 0.1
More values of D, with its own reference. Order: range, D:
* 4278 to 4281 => 0.2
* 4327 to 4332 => -0.1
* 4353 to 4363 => 0.4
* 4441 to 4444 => 0.3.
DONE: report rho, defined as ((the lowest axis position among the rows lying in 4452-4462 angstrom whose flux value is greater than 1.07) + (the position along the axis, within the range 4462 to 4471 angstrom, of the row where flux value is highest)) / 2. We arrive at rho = 4461.5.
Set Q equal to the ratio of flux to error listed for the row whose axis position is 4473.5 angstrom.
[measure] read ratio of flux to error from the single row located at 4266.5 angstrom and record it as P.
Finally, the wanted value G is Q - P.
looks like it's 1.5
